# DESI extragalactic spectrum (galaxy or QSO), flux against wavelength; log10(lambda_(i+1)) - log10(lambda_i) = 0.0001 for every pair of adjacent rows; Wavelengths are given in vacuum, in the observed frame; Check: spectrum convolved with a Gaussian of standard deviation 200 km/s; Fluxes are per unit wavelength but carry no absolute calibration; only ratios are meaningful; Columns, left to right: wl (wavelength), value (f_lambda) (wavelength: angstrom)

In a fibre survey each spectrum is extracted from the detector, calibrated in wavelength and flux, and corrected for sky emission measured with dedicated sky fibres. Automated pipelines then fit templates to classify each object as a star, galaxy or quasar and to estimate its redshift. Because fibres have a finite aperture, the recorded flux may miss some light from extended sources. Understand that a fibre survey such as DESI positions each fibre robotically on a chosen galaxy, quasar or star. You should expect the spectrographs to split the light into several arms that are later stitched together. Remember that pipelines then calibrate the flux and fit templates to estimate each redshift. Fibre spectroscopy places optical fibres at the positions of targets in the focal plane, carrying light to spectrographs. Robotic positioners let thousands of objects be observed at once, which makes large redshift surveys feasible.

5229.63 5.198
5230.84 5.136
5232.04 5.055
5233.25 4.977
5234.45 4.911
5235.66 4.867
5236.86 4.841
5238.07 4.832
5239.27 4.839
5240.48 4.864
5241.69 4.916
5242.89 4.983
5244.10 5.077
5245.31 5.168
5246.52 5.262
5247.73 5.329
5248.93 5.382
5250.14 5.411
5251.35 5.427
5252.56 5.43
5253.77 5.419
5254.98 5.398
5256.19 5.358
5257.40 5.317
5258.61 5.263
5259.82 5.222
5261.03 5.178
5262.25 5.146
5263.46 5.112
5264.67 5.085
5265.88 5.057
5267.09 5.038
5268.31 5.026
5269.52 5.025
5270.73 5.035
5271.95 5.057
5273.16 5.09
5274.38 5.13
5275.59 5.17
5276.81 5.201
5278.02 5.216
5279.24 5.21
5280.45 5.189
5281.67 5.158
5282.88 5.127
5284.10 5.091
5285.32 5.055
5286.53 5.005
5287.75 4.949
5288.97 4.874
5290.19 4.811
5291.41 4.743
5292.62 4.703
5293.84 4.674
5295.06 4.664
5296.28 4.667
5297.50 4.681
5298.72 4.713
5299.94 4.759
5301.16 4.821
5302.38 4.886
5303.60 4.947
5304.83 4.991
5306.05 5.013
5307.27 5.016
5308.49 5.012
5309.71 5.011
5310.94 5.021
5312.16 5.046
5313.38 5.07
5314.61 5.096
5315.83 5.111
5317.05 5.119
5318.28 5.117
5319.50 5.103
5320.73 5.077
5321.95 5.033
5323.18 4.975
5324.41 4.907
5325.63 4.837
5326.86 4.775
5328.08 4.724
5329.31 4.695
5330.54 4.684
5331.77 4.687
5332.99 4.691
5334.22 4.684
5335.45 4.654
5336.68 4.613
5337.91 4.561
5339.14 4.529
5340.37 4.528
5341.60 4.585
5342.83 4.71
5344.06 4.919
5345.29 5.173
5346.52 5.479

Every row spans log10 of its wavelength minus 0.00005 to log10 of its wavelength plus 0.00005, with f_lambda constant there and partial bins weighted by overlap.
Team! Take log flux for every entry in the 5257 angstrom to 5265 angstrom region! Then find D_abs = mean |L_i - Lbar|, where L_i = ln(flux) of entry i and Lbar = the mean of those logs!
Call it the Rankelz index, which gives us 0.013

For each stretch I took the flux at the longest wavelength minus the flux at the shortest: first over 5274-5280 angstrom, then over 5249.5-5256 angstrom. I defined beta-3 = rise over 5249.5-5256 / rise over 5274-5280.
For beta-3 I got -0.2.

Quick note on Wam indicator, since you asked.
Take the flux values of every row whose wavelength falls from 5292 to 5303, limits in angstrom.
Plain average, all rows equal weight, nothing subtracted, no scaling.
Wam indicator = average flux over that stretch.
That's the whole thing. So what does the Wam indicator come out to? 4.73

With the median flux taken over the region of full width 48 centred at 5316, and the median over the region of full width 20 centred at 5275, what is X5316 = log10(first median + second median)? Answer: 1.00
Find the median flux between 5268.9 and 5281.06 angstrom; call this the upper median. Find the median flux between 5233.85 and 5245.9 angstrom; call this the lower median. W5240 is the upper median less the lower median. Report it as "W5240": 0.3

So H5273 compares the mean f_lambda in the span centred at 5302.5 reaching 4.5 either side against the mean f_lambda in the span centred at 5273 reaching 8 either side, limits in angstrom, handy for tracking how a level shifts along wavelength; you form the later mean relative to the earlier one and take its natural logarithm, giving -0.05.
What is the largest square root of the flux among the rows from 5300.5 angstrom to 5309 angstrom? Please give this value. 2.24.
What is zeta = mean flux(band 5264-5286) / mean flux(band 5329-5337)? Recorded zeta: 1.09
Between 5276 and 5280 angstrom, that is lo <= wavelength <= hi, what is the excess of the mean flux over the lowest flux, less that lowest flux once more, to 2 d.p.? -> -5.19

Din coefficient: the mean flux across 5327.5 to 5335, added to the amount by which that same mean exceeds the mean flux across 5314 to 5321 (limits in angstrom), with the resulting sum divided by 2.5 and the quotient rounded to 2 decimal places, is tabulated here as 1.71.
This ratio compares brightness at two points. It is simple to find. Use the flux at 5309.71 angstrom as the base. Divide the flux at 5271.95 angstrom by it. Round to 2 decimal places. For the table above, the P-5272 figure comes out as 1.01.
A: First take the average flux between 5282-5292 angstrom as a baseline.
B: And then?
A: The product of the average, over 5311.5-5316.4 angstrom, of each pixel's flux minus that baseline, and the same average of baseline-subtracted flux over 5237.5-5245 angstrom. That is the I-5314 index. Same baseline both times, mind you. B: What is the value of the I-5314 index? 0.00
